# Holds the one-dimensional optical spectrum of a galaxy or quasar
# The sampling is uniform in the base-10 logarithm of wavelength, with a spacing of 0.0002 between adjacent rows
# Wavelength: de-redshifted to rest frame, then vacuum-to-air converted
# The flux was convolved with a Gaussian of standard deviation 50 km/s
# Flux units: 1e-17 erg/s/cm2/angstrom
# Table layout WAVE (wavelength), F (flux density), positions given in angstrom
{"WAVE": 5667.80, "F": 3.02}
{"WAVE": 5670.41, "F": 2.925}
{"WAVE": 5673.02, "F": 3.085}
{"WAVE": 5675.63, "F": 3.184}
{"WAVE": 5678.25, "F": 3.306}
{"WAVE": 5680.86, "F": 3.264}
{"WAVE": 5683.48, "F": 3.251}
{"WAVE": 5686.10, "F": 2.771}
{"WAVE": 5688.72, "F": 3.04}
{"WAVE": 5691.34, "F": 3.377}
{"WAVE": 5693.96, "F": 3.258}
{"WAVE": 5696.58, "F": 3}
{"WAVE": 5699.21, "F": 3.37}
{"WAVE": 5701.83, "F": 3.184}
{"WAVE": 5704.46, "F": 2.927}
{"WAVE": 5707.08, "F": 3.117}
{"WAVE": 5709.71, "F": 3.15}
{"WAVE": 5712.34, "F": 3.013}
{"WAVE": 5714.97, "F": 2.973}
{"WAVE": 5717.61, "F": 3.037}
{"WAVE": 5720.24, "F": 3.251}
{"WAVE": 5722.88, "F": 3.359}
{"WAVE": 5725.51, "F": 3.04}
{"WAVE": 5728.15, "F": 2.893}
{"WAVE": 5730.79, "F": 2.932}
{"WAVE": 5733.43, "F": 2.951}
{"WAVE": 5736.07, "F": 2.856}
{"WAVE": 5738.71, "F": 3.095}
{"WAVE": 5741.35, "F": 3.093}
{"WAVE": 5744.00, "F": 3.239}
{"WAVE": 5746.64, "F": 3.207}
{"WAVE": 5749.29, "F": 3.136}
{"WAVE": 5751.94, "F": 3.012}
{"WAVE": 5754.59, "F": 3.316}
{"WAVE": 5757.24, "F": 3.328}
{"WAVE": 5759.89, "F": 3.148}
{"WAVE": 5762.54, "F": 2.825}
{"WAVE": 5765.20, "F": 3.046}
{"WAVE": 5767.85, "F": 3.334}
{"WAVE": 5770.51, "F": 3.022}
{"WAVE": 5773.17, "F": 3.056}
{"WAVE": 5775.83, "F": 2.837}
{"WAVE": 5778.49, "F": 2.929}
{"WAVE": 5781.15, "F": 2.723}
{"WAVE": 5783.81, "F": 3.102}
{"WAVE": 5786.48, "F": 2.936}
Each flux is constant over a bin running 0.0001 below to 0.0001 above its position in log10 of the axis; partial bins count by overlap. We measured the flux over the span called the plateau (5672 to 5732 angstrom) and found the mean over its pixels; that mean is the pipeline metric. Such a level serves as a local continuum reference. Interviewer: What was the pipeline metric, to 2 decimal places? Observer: 3.12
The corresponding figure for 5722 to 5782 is 3.06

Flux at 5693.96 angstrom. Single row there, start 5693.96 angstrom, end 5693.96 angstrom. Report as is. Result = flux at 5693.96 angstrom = 3.258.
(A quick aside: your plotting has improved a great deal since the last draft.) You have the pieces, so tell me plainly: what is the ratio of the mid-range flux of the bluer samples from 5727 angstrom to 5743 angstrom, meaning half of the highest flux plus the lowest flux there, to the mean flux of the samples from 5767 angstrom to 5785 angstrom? 0.99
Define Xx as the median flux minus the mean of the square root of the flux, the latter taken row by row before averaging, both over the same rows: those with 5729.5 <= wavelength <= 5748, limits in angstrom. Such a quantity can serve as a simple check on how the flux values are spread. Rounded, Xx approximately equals 1.35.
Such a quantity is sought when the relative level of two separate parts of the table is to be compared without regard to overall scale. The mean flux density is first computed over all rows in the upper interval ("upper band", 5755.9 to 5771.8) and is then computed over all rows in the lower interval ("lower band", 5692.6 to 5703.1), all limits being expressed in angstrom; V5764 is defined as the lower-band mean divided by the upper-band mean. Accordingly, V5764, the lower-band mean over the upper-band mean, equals 1.03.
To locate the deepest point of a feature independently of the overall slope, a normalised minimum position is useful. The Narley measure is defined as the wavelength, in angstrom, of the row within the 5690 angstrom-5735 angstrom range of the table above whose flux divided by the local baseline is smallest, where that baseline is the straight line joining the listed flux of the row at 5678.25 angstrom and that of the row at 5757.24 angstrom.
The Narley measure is 5728.15 angstrom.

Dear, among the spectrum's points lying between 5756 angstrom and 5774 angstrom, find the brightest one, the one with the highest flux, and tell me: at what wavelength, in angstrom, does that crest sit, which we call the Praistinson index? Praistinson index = 5767.85 angstrom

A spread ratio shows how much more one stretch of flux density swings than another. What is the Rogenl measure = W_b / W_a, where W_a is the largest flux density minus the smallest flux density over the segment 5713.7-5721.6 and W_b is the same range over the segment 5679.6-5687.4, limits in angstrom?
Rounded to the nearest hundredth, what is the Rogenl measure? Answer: 1.77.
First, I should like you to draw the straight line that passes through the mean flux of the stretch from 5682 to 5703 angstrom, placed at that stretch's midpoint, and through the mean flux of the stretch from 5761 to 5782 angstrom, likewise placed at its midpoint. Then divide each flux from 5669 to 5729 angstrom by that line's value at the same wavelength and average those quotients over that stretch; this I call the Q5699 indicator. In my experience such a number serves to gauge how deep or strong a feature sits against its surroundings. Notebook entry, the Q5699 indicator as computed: 0.99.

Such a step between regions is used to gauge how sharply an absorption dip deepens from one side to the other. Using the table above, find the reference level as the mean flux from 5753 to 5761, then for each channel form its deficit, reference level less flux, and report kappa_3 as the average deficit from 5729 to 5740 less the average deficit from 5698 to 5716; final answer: 0.15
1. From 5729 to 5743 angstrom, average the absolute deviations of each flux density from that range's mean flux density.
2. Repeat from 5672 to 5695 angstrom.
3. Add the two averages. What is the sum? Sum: 0.224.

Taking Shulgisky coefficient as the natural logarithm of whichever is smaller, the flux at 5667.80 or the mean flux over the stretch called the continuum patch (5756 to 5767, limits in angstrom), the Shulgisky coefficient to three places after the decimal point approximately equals 1.105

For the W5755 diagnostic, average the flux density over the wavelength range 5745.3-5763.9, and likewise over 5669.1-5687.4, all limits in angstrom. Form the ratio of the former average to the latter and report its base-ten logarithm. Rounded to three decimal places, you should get 0.004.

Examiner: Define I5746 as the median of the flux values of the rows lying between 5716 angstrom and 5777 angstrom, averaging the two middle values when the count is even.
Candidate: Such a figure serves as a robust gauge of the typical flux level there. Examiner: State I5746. 3.06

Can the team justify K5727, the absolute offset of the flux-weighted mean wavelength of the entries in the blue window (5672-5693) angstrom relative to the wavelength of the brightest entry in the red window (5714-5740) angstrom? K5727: 40.7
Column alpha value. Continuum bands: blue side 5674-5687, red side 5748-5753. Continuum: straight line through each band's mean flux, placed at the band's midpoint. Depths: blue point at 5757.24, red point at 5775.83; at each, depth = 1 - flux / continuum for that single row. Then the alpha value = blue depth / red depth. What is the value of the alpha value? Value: -1.3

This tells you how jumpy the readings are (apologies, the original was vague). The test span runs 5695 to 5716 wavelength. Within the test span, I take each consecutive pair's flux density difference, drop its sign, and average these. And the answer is 0.17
